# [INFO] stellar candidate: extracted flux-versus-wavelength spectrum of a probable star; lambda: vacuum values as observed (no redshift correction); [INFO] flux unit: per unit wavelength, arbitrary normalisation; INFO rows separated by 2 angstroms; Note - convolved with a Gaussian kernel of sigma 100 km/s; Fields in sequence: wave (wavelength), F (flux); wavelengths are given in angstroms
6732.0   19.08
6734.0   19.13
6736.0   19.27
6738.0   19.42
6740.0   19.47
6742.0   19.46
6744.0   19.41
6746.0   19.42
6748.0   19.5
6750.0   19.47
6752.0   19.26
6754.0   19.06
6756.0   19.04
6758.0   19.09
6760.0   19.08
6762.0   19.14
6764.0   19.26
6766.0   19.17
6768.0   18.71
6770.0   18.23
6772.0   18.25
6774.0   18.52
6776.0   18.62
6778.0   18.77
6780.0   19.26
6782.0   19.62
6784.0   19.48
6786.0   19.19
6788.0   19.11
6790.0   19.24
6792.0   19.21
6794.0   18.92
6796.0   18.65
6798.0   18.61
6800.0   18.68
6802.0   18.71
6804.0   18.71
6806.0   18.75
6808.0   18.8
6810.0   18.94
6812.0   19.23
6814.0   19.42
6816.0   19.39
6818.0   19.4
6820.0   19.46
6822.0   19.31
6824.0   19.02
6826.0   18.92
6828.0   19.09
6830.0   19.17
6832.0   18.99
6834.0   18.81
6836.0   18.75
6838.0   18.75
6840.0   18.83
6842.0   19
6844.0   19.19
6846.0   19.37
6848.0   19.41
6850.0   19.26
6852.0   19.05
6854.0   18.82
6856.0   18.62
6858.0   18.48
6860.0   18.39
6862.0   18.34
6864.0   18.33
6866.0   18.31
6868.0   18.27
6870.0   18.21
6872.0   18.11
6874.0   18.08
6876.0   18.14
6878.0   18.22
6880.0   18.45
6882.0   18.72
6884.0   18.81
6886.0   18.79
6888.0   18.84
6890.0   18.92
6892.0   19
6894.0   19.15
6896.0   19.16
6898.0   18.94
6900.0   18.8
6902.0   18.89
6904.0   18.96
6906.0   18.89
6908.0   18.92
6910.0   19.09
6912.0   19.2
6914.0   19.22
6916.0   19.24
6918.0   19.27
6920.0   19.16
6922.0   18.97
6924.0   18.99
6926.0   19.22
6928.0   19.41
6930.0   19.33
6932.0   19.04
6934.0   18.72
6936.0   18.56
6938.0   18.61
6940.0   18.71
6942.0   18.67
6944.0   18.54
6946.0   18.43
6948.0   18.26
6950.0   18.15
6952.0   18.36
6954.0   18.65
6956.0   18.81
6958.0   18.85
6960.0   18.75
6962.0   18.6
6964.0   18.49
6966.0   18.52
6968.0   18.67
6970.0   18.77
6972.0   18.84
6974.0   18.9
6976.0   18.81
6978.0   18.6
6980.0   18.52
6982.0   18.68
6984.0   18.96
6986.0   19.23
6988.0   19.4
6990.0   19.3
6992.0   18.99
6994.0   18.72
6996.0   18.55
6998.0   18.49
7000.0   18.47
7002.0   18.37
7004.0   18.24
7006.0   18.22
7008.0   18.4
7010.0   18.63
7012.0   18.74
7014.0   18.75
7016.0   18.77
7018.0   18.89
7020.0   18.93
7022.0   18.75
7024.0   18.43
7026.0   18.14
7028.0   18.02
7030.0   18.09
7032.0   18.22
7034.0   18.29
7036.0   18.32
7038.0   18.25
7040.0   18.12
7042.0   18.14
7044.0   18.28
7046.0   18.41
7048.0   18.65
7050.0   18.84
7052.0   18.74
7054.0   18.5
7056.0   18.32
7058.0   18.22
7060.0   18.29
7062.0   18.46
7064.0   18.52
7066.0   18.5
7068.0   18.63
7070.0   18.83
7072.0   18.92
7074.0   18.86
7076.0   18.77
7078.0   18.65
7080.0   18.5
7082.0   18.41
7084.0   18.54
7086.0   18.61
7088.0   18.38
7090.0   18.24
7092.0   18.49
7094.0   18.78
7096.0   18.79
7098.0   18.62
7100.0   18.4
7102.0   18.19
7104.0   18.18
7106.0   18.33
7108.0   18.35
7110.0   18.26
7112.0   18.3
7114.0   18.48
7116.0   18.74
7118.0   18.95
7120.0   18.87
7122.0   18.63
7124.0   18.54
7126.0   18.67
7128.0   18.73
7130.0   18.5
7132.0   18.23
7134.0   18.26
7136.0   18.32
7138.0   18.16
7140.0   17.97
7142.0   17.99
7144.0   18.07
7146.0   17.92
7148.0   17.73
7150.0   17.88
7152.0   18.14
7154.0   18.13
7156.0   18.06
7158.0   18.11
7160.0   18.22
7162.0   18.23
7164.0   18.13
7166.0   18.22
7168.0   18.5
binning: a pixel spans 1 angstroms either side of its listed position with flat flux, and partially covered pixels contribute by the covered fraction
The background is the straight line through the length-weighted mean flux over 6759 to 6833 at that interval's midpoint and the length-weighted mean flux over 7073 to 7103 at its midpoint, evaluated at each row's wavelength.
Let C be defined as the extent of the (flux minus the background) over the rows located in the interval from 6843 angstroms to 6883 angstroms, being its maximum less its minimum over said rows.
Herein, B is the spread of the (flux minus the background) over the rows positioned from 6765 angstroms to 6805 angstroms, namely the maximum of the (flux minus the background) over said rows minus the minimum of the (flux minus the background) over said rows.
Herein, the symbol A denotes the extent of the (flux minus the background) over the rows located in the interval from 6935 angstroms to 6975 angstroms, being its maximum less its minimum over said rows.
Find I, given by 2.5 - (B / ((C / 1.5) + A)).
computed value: 1.64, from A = 0.79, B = 1.41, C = 1.3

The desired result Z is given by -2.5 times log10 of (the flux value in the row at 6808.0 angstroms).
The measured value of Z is -3.19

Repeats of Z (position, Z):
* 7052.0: -3.18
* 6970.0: -3.18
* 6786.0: -3.21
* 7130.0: -3.17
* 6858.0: -3.17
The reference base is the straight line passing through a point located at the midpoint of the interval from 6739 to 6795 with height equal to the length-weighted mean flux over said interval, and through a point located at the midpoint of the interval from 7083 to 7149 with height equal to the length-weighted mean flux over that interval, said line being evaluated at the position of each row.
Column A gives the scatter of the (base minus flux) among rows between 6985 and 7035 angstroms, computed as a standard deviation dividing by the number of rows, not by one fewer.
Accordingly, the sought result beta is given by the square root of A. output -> 0.60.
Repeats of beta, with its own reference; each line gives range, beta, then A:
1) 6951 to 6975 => 0.41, 0.17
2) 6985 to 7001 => 0.59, 0.35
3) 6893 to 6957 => 0.55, 0.30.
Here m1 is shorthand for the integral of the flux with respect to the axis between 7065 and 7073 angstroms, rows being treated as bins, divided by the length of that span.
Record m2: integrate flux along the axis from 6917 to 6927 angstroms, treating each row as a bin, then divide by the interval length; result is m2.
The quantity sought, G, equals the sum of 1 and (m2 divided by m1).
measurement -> 2.02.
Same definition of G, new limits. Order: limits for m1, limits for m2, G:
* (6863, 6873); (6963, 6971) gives 2.02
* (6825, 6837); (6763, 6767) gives 2.01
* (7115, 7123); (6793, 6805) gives 2.00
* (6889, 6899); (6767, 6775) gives 1.97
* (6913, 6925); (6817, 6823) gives 2.01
